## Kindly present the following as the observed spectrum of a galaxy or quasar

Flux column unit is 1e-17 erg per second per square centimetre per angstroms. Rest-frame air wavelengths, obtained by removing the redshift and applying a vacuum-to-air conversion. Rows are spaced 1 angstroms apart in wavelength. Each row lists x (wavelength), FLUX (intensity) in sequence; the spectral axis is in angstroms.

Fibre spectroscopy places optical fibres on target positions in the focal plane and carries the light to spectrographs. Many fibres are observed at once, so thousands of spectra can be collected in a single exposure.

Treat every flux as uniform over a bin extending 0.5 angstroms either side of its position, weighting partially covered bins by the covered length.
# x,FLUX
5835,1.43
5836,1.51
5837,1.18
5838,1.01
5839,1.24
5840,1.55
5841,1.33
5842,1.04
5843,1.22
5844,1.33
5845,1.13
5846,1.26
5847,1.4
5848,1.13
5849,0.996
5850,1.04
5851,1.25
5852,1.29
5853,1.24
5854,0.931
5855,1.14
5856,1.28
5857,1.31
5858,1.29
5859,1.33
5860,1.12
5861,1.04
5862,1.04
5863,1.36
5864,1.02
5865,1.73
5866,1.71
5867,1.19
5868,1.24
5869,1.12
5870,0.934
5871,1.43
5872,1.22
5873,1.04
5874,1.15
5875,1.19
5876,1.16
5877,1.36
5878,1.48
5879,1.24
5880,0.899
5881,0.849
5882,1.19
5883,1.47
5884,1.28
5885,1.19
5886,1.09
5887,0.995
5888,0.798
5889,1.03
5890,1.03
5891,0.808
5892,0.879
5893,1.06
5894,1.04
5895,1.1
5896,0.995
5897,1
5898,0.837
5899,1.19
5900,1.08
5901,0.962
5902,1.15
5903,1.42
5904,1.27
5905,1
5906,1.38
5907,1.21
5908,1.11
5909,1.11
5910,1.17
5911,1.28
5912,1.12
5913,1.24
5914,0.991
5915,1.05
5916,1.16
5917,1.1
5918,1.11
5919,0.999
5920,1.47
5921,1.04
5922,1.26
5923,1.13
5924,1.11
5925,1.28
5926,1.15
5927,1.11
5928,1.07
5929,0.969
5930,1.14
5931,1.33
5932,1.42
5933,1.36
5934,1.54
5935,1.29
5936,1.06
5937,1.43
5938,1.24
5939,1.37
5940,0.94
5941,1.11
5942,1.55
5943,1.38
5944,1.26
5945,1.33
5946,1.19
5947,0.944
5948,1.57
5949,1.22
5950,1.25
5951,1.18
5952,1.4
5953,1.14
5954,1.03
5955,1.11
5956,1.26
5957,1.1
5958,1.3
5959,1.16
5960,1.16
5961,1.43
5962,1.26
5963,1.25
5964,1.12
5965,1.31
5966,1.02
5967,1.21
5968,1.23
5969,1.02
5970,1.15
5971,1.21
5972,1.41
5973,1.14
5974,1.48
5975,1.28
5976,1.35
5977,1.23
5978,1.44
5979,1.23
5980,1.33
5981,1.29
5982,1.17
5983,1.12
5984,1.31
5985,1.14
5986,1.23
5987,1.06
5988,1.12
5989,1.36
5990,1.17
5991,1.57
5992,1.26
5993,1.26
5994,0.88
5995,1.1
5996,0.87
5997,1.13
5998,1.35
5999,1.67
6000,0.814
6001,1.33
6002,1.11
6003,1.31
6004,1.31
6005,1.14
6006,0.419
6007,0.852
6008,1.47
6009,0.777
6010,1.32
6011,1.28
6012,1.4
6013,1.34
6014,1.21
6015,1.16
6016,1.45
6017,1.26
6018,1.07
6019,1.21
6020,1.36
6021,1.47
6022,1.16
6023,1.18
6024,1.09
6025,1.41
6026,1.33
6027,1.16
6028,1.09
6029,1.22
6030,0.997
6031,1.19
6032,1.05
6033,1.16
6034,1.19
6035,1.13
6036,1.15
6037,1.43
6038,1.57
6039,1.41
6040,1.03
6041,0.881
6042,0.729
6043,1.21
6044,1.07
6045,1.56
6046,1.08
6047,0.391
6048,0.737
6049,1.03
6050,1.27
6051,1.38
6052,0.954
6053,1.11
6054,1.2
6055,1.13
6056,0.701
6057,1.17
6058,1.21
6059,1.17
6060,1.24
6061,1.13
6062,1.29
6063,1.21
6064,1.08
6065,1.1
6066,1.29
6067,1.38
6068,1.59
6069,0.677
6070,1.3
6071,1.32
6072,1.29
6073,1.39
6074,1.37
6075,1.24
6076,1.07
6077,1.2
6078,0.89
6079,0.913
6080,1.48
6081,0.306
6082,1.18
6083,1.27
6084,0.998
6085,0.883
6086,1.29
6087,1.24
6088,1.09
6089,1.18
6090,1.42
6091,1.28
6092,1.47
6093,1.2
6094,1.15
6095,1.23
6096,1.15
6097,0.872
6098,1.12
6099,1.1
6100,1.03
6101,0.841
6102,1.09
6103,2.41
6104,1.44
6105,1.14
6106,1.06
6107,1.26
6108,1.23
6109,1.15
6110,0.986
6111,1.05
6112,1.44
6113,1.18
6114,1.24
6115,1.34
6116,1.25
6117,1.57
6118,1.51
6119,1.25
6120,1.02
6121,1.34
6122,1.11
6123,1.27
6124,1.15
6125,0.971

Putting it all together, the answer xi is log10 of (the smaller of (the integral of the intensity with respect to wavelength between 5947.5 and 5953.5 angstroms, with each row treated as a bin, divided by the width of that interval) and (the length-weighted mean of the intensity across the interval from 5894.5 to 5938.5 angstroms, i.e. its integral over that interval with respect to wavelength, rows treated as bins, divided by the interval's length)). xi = 0.068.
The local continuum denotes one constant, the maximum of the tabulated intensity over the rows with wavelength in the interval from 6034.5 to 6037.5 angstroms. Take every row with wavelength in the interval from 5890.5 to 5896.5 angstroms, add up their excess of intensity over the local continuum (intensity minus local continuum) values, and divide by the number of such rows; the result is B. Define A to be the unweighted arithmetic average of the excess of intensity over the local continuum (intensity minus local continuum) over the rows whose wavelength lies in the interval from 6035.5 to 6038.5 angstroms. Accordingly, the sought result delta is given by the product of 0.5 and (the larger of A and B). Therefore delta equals -0.023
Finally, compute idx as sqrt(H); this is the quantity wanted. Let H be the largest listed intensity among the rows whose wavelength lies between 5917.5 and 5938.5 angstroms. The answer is 1.24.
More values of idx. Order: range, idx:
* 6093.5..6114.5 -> 1.55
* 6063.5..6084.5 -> 1.26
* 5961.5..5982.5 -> 1.22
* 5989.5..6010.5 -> 1.29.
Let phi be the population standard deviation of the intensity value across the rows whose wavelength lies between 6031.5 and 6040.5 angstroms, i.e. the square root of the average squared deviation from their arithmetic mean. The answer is 0.18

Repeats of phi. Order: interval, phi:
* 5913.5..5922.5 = 0.14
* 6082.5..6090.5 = 0.16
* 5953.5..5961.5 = 0.12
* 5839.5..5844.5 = 0.17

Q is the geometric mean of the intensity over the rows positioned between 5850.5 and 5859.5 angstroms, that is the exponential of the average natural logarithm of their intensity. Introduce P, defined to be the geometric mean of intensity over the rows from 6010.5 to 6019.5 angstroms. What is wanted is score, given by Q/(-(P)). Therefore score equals -0.97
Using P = 1.26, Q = 1.22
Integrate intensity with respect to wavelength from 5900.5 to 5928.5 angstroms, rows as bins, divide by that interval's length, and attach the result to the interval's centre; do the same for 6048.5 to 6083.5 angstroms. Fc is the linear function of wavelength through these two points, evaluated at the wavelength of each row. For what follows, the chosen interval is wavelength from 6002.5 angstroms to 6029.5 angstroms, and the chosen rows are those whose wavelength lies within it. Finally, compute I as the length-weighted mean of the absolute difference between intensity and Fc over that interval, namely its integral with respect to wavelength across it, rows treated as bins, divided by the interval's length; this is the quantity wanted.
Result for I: 0.17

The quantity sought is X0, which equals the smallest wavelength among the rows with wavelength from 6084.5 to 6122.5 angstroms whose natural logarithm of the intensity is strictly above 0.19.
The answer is 6086 angstroms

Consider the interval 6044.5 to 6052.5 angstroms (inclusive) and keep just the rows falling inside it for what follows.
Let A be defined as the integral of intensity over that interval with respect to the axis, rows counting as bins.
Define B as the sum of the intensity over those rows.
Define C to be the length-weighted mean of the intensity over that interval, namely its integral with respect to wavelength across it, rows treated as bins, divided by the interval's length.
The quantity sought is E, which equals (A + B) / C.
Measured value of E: 16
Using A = 8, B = 8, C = 1.05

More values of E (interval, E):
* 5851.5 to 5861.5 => 20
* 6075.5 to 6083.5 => 16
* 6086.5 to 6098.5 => 24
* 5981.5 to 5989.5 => 16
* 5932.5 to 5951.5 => 38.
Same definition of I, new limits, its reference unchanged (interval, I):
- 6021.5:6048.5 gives 0.17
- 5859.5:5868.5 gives 0.21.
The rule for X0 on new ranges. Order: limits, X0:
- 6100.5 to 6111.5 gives 6103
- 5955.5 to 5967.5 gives 5956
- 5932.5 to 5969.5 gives 5933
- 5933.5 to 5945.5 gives 5934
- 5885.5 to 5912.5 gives 5903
